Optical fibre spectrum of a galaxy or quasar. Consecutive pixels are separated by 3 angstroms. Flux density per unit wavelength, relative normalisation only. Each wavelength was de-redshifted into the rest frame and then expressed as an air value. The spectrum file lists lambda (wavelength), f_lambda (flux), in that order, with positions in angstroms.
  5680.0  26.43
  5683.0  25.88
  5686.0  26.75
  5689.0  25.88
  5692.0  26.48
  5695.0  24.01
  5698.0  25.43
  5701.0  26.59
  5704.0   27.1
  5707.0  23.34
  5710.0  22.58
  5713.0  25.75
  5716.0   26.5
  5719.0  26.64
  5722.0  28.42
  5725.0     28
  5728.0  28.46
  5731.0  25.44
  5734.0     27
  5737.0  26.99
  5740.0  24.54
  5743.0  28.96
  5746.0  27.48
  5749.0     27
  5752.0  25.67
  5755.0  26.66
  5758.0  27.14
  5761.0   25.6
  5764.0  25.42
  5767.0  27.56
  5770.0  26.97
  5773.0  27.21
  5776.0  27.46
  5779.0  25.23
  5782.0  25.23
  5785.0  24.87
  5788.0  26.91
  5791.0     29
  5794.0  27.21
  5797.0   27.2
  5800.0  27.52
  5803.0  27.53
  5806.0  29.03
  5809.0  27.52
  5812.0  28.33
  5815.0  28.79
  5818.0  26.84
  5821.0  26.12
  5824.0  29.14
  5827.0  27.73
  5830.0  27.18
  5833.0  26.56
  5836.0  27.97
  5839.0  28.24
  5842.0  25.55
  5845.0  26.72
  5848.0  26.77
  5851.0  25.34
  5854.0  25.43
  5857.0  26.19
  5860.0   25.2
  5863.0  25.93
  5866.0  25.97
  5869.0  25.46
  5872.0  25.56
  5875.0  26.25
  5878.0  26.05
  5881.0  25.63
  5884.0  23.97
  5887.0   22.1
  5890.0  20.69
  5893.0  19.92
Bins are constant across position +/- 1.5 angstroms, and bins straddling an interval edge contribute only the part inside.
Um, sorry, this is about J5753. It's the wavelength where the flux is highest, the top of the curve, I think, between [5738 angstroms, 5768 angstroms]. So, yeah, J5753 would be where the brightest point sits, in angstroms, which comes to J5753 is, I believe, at 5743.0 angstroms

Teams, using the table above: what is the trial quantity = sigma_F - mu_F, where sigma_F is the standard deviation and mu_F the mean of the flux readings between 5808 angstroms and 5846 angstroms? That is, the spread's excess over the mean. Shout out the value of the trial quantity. -26.4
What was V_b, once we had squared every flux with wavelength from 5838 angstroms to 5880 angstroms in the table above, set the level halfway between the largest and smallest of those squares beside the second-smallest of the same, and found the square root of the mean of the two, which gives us 26.1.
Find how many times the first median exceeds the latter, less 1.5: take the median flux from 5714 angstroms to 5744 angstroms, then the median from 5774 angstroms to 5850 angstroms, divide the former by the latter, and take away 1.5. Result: -0.508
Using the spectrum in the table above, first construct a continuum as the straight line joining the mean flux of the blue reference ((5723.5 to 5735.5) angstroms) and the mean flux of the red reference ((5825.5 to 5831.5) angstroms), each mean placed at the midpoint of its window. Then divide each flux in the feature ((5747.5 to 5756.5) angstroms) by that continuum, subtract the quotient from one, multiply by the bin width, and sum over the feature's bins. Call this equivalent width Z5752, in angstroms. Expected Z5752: 0.3 angstroms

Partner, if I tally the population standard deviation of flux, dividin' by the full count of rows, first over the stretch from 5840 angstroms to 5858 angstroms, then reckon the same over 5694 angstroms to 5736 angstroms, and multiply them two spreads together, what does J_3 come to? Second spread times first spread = 1.0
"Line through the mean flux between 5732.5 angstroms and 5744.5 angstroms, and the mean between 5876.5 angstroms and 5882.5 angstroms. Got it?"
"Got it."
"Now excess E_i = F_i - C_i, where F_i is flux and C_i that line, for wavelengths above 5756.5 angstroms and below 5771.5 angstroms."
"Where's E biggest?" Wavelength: 5767.0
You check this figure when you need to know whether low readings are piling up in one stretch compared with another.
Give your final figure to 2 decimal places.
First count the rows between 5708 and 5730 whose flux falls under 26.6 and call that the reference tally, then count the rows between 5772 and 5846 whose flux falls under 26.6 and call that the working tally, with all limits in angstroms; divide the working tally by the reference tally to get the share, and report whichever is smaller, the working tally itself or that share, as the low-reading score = 2.00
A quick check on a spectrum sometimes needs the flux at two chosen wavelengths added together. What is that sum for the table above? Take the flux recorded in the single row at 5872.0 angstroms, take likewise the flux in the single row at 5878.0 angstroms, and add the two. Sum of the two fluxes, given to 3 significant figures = 51.6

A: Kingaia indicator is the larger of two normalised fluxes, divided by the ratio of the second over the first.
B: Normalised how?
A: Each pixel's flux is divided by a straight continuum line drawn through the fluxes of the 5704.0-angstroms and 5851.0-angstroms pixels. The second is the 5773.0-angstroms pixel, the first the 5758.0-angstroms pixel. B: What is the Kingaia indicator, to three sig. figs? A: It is 1.03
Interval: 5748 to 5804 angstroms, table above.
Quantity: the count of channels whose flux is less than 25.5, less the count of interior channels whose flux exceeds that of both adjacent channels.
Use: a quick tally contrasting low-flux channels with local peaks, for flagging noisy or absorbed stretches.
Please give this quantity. 0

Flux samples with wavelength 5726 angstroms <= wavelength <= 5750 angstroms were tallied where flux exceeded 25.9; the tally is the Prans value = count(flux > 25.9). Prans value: 6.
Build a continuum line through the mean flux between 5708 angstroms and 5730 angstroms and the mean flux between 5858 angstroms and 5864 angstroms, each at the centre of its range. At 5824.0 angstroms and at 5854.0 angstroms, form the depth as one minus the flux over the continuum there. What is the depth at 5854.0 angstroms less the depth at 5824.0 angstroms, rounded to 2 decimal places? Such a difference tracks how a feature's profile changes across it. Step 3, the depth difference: 0.14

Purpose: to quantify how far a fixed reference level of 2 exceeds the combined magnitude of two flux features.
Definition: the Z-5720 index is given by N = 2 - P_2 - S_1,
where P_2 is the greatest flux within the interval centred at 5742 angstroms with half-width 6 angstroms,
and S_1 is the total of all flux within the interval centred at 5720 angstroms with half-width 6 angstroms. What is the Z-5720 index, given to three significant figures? -137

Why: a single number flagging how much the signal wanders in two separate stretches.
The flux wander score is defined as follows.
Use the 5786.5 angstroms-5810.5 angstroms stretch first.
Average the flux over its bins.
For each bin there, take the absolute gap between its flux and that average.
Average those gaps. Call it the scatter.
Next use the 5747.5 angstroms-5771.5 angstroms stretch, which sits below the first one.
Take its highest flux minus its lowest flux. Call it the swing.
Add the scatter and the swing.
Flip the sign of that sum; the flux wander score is -2.8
